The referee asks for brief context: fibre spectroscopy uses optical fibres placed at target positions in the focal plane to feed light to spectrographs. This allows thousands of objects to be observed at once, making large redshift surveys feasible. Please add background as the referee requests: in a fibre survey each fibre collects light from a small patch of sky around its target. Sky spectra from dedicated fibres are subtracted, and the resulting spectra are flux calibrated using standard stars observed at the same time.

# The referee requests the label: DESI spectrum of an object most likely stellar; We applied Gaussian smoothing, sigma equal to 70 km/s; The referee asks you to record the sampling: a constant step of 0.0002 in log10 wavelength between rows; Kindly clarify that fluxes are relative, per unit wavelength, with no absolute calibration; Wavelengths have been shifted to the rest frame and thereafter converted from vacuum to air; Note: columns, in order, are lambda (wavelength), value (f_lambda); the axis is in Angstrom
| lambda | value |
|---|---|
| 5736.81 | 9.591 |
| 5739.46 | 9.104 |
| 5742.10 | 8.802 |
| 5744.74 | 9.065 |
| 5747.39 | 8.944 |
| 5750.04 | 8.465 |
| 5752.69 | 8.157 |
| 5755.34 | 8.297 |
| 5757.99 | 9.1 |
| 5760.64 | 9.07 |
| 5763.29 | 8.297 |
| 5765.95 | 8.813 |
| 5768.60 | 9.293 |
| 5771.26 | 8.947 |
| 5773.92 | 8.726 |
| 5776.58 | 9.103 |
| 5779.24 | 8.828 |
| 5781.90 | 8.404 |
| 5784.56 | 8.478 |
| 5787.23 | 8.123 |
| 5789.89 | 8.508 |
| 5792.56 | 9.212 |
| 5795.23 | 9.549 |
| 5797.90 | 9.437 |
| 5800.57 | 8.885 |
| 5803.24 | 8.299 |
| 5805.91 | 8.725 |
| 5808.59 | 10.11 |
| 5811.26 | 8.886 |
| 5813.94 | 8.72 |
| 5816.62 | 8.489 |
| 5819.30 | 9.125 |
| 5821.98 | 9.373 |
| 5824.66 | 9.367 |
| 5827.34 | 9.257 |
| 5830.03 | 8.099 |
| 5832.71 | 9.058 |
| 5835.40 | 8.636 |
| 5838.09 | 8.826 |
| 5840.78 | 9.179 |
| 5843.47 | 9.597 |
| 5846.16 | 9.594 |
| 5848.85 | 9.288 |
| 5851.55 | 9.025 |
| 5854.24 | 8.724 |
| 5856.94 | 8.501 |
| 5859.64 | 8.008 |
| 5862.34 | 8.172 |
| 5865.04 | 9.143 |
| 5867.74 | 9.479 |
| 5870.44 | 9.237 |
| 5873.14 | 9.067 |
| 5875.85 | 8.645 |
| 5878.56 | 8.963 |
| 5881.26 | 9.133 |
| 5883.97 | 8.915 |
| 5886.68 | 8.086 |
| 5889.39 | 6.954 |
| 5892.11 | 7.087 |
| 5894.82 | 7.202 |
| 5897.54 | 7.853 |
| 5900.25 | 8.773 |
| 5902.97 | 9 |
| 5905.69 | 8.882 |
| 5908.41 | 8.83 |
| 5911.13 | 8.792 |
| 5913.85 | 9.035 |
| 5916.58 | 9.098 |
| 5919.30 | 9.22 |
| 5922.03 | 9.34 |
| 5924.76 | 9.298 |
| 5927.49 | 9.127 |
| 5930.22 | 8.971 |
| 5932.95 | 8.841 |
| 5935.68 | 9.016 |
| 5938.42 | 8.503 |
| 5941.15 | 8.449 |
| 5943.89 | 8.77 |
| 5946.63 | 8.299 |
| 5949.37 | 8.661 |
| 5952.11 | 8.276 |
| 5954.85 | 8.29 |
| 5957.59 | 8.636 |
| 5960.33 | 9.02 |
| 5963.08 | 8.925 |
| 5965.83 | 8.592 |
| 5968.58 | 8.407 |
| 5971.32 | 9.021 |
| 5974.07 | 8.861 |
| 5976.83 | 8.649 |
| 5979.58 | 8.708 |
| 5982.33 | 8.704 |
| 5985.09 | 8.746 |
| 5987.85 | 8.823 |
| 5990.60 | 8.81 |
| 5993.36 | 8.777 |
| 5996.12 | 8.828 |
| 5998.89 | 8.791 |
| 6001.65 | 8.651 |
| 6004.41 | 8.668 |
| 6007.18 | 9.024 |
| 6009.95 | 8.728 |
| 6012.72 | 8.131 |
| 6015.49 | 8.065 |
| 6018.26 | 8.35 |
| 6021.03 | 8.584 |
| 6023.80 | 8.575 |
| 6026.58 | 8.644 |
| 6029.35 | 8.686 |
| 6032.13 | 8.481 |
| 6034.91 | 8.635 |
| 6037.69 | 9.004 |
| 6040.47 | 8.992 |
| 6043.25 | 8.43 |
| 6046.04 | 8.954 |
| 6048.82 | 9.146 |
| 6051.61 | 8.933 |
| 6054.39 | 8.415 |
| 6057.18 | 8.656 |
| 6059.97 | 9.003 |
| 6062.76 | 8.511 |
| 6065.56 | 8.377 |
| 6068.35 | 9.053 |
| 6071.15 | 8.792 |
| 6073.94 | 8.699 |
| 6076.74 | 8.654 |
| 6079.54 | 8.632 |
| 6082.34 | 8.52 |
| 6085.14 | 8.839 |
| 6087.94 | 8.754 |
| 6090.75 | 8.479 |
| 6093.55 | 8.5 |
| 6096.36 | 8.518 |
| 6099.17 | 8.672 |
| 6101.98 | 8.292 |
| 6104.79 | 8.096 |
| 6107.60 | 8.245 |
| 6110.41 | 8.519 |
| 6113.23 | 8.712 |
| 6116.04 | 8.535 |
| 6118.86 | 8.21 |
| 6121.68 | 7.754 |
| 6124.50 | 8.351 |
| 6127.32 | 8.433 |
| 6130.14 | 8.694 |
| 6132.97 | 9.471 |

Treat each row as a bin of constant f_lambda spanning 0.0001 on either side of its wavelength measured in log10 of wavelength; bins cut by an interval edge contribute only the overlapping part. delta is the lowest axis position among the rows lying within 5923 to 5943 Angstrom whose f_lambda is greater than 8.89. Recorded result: 5924.76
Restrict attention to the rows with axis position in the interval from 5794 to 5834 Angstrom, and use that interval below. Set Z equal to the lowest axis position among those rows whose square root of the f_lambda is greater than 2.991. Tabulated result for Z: 5795.23 Angstrom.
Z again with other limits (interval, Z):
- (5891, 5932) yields 5902.97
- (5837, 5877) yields 5840.78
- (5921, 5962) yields 5922.03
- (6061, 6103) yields 6068.35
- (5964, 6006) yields 5971.32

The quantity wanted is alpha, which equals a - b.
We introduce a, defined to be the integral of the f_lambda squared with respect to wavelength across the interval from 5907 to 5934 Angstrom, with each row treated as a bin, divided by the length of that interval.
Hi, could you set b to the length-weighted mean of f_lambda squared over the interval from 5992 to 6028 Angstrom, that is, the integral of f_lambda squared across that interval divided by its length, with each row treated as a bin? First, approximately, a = 82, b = 74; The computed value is 8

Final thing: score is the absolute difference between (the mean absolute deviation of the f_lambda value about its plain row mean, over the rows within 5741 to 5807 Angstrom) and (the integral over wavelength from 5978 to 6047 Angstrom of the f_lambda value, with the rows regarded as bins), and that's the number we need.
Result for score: 598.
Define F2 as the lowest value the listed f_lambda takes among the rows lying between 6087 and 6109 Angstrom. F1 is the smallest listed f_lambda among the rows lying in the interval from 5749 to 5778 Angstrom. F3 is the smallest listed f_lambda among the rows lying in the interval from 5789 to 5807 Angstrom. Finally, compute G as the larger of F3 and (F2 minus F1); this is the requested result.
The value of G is 8.30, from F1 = 8.157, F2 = 8.096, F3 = 8.299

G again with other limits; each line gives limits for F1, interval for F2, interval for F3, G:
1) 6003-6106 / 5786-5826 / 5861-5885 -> 8.17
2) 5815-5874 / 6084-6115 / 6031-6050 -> 8.43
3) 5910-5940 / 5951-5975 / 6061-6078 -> 8.38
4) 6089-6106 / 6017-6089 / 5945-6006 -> 8.28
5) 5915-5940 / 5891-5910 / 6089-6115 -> 8.10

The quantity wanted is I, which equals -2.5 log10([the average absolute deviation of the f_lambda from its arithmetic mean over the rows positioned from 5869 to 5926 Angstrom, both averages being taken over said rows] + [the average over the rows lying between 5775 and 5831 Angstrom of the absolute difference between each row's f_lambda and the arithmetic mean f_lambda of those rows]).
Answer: 0.0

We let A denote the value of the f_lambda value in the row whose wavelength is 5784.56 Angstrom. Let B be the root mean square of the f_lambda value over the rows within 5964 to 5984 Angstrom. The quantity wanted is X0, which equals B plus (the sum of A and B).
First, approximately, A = 8.478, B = 8.7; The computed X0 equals 25.9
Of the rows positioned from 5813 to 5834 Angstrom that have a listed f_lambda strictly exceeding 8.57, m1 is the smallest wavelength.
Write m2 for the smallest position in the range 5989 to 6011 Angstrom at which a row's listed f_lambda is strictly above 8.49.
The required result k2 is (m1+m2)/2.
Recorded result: 5902.3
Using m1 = 5813.94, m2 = 5990.60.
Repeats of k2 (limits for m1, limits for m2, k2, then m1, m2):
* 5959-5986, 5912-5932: 5937.1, 5960.33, 5913.85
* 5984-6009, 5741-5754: 5863.6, 5985.09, 5742.10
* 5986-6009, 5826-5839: 5907.6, 5987.85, 5827.34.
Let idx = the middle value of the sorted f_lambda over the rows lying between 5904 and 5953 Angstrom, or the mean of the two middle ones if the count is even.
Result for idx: 8.86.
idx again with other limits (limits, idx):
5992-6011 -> 8.78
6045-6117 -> 8.64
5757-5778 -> 9.01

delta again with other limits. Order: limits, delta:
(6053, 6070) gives 6059.97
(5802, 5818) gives 5808.59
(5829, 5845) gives 5832.71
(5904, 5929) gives 5913.85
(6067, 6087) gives 6068.35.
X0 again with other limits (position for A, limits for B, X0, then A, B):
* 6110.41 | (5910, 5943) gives 26.5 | 8.519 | 9.0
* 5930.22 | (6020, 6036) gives 26.2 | 8.971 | 8.6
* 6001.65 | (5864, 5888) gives 26.6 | 8.651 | 9.0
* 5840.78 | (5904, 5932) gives 27.3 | 9.179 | 9.1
